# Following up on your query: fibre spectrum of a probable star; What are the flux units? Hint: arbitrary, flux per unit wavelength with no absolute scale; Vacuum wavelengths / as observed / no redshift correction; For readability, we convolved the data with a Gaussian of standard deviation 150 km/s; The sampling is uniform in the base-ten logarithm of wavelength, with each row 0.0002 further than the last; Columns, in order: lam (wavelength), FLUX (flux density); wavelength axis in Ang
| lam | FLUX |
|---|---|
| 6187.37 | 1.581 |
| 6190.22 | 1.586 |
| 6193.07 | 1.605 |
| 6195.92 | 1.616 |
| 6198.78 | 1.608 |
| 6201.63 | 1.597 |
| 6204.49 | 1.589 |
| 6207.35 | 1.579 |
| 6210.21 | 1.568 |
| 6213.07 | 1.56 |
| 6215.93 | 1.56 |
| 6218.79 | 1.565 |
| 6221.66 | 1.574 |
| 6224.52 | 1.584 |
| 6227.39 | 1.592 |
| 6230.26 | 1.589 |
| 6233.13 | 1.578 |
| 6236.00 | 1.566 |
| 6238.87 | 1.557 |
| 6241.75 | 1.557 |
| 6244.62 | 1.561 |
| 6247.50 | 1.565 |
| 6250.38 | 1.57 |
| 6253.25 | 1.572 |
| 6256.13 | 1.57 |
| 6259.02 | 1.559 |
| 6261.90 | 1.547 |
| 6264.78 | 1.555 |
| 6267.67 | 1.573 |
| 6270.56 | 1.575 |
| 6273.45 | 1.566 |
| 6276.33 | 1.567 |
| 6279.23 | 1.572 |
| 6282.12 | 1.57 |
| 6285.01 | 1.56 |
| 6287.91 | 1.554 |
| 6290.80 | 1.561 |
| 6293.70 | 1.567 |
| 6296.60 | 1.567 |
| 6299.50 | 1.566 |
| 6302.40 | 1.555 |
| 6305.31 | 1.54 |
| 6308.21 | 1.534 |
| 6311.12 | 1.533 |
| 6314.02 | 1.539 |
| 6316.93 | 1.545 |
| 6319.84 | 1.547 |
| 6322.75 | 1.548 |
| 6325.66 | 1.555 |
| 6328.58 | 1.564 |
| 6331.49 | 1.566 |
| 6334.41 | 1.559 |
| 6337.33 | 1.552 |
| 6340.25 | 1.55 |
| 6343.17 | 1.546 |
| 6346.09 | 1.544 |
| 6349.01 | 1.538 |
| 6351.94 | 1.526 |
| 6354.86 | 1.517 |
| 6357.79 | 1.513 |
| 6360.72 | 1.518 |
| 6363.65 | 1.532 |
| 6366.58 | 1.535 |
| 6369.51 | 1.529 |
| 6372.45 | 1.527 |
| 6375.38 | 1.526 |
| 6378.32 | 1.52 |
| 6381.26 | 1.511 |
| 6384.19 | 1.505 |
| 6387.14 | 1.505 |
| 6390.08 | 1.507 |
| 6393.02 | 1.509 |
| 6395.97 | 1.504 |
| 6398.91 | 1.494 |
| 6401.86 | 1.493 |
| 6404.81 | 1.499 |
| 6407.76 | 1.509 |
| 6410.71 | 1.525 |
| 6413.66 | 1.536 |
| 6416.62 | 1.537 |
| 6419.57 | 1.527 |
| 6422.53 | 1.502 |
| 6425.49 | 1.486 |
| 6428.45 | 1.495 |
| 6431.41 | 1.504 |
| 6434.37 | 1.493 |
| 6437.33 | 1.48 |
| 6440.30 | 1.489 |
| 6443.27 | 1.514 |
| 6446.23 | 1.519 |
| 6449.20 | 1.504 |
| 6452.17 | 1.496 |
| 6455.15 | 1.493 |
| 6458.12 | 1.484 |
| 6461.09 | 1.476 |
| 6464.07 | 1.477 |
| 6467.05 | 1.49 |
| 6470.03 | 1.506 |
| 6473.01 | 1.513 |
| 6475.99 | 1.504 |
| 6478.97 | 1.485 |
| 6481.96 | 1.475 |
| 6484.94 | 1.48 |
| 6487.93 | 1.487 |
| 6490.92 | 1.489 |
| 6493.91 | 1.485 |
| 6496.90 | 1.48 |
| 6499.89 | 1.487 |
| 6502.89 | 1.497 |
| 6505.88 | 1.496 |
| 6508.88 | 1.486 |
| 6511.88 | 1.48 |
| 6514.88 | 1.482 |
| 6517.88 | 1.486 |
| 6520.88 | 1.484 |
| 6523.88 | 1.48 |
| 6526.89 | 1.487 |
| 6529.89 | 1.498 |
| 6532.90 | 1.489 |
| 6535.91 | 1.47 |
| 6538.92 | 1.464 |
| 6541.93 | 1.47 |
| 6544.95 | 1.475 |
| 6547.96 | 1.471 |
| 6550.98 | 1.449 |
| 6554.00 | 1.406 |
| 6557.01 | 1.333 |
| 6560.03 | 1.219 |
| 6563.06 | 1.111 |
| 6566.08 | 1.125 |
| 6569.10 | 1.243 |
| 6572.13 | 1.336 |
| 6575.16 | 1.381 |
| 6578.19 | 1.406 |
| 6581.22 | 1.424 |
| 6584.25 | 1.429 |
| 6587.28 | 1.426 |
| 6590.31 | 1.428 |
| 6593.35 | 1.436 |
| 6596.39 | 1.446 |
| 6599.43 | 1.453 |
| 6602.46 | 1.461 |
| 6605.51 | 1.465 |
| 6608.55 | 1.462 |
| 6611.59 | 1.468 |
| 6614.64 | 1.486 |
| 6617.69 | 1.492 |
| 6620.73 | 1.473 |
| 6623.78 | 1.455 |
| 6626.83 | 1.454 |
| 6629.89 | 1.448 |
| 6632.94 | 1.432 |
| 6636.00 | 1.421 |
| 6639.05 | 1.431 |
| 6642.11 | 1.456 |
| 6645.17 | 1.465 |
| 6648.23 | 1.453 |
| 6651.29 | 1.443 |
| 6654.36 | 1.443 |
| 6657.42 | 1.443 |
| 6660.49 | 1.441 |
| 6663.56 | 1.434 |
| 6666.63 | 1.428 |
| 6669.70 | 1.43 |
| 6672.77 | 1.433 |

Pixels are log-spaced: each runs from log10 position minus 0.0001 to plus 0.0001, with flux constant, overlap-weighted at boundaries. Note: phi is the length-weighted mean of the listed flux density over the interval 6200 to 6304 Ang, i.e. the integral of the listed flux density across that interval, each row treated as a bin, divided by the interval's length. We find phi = 1.57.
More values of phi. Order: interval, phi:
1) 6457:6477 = 1.49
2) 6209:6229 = 1.57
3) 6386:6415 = 1.51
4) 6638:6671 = 1.44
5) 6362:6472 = 1.51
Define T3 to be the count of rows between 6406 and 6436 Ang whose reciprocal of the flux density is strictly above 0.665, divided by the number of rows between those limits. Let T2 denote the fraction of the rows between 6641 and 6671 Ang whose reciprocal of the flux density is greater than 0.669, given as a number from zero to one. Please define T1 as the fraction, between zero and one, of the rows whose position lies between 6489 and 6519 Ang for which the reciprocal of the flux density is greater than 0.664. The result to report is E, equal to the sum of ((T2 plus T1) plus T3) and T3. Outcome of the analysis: 2.8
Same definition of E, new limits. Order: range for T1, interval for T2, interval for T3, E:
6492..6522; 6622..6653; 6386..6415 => 2.6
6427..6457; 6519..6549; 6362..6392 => 1.7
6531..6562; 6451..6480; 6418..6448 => 2.8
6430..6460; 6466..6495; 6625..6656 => 3.5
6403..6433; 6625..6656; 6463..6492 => 2.9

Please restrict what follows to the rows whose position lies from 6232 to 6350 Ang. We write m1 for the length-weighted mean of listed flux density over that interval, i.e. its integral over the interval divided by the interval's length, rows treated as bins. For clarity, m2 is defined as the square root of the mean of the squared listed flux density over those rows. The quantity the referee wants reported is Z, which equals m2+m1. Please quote 3.12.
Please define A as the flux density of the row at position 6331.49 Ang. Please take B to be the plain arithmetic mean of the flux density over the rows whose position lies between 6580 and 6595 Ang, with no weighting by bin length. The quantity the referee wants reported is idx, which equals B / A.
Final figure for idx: 0.91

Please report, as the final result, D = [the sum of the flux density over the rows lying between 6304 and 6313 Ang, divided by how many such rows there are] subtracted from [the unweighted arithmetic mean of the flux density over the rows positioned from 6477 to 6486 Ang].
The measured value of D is -0.056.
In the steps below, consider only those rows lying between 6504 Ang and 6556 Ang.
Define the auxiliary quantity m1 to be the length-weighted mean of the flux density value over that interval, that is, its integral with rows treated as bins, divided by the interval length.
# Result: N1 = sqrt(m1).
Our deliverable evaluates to 1.21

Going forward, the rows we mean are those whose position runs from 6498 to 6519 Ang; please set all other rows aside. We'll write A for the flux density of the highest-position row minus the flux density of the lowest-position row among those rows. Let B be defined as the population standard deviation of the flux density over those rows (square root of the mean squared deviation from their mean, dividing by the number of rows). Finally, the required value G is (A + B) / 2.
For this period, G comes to 0.003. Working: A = -0.001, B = 0.006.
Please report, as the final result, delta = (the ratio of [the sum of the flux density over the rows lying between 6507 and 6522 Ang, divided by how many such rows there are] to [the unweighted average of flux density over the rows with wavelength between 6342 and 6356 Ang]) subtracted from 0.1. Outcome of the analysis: -0.867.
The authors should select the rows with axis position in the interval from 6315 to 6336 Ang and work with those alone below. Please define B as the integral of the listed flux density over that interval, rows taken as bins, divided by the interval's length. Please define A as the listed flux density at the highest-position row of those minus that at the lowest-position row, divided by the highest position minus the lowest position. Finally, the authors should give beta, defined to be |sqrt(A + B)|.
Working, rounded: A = 0.0008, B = 1.55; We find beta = 1.25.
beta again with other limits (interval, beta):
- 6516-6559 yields 1.21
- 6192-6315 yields 1.25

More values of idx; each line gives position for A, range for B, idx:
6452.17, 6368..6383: 1.02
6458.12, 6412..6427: 1.02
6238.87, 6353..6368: 0.98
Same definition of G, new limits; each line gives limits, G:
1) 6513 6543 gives -0.001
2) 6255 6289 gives -0.004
